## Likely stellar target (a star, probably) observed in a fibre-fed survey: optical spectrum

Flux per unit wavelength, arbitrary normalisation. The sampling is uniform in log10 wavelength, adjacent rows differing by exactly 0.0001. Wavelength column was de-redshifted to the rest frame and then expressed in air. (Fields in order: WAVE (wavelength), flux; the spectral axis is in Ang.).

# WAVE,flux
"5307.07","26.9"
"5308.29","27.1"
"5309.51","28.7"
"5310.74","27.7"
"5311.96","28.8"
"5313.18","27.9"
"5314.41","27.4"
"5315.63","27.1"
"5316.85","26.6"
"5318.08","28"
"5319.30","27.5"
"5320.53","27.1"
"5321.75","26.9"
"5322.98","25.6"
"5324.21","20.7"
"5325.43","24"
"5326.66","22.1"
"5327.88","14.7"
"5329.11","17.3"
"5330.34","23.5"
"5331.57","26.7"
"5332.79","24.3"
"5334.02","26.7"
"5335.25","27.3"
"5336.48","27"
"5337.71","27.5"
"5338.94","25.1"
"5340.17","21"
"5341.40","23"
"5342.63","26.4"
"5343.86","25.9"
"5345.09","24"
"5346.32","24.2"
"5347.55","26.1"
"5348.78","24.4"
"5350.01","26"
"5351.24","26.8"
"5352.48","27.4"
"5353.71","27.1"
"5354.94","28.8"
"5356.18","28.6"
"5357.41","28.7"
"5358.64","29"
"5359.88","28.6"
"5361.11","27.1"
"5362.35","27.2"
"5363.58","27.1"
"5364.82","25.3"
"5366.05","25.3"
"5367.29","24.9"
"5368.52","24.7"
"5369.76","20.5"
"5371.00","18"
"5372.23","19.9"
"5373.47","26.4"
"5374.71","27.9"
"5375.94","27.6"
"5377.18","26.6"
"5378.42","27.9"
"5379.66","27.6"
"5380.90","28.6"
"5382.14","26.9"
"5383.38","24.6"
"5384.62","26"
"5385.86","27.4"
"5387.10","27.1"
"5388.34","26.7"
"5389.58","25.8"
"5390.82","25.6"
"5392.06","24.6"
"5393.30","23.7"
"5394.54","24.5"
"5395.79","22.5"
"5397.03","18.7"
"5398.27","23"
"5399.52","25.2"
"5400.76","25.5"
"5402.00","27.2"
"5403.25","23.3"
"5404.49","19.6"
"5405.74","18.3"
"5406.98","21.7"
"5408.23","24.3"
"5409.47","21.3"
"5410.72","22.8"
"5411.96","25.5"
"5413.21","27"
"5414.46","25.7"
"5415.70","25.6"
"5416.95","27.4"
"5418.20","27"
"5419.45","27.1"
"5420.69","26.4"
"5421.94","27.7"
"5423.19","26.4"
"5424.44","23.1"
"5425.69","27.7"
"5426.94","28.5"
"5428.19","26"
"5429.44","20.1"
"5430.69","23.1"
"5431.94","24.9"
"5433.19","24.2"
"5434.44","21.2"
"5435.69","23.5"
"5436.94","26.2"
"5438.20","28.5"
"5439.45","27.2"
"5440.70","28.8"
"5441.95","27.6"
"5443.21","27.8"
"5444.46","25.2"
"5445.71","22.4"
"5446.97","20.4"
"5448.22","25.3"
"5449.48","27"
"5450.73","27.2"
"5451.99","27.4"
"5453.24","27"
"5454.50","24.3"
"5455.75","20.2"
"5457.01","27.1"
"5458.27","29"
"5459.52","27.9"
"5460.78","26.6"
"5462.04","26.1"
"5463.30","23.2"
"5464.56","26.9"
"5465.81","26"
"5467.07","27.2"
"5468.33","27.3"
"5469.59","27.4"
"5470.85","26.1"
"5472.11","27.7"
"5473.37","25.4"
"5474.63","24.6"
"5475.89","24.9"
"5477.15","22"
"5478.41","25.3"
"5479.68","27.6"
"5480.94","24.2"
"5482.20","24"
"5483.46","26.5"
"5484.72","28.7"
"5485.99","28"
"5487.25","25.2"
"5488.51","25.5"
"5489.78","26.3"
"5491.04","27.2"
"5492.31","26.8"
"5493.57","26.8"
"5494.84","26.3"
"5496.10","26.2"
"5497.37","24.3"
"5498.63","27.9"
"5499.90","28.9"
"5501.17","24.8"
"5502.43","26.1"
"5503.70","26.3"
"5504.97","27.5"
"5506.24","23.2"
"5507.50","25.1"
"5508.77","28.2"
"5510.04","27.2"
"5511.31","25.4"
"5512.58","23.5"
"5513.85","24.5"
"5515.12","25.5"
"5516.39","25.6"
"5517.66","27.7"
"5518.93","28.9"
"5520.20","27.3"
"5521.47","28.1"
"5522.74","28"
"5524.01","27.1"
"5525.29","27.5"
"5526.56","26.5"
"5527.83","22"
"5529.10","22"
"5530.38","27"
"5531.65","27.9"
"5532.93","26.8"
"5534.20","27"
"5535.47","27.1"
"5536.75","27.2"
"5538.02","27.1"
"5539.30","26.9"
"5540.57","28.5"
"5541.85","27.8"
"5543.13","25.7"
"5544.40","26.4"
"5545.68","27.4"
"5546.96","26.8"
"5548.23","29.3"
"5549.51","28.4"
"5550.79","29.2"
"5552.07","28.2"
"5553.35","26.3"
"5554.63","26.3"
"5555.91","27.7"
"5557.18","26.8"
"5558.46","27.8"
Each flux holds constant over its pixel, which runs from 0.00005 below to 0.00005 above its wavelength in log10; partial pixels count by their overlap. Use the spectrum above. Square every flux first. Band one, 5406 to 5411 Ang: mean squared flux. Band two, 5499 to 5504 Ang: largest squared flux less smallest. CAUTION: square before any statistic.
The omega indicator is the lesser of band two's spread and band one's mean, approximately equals 220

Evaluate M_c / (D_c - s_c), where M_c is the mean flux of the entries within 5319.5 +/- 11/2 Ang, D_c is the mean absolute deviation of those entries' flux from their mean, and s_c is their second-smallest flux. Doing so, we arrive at -1.09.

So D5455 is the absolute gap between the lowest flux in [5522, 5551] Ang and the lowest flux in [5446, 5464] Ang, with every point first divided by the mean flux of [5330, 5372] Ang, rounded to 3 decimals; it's 0.070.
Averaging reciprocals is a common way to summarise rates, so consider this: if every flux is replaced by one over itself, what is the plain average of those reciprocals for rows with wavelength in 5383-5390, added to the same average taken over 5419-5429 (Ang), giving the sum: 0.076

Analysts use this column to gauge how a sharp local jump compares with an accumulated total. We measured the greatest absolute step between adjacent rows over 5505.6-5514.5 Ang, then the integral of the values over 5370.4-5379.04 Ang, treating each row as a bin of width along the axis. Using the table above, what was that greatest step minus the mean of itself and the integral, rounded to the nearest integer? -106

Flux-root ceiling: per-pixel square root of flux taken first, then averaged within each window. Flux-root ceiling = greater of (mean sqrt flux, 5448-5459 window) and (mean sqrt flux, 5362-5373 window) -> 5.10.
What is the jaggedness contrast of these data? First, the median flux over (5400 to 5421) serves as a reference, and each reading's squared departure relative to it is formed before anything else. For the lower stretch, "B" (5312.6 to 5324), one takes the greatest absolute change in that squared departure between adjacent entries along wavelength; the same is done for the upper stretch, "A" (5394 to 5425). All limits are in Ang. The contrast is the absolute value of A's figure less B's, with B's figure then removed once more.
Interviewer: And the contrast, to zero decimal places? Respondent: 30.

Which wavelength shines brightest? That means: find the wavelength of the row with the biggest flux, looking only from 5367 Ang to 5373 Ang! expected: 5367.29 Ang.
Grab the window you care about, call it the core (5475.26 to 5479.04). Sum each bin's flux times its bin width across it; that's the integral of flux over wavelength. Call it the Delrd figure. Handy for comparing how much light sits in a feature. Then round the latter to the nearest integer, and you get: 91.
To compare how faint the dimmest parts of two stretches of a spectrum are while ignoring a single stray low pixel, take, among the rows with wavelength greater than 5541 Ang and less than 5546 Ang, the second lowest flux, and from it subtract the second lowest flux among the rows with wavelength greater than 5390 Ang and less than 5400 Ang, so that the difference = 3.9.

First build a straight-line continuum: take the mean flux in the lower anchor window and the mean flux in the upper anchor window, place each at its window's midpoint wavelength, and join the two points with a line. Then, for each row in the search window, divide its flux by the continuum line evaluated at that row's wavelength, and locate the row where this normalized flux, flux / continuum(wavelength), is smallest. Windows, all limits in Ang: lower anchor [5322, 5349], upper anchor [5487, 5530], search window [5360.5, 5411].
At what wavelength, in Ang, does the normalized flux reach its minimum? 5405.74 Ang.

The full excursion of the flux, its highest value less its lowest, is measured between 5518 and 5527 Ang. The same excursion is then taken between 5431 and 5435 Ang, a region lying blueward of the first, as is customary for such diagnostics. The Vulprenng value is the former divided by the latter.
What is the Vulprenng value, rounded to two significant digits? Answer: 0.65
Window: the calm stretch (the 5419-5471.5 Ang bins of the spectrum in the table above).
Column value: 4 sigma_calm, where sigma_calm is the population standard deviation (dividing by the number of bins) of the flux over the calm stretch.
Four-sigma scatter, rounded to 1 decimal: 9.4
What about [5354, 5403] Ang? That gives 10.8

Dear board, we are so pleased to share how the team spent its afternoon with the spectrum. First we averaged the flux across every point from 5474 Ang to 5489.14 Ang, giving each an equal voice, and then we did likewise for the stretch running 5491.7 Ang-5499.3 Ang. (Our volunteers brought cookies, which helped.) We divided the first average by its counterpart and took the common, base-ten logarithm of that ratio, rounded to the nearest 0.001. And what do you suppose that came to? -0.014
